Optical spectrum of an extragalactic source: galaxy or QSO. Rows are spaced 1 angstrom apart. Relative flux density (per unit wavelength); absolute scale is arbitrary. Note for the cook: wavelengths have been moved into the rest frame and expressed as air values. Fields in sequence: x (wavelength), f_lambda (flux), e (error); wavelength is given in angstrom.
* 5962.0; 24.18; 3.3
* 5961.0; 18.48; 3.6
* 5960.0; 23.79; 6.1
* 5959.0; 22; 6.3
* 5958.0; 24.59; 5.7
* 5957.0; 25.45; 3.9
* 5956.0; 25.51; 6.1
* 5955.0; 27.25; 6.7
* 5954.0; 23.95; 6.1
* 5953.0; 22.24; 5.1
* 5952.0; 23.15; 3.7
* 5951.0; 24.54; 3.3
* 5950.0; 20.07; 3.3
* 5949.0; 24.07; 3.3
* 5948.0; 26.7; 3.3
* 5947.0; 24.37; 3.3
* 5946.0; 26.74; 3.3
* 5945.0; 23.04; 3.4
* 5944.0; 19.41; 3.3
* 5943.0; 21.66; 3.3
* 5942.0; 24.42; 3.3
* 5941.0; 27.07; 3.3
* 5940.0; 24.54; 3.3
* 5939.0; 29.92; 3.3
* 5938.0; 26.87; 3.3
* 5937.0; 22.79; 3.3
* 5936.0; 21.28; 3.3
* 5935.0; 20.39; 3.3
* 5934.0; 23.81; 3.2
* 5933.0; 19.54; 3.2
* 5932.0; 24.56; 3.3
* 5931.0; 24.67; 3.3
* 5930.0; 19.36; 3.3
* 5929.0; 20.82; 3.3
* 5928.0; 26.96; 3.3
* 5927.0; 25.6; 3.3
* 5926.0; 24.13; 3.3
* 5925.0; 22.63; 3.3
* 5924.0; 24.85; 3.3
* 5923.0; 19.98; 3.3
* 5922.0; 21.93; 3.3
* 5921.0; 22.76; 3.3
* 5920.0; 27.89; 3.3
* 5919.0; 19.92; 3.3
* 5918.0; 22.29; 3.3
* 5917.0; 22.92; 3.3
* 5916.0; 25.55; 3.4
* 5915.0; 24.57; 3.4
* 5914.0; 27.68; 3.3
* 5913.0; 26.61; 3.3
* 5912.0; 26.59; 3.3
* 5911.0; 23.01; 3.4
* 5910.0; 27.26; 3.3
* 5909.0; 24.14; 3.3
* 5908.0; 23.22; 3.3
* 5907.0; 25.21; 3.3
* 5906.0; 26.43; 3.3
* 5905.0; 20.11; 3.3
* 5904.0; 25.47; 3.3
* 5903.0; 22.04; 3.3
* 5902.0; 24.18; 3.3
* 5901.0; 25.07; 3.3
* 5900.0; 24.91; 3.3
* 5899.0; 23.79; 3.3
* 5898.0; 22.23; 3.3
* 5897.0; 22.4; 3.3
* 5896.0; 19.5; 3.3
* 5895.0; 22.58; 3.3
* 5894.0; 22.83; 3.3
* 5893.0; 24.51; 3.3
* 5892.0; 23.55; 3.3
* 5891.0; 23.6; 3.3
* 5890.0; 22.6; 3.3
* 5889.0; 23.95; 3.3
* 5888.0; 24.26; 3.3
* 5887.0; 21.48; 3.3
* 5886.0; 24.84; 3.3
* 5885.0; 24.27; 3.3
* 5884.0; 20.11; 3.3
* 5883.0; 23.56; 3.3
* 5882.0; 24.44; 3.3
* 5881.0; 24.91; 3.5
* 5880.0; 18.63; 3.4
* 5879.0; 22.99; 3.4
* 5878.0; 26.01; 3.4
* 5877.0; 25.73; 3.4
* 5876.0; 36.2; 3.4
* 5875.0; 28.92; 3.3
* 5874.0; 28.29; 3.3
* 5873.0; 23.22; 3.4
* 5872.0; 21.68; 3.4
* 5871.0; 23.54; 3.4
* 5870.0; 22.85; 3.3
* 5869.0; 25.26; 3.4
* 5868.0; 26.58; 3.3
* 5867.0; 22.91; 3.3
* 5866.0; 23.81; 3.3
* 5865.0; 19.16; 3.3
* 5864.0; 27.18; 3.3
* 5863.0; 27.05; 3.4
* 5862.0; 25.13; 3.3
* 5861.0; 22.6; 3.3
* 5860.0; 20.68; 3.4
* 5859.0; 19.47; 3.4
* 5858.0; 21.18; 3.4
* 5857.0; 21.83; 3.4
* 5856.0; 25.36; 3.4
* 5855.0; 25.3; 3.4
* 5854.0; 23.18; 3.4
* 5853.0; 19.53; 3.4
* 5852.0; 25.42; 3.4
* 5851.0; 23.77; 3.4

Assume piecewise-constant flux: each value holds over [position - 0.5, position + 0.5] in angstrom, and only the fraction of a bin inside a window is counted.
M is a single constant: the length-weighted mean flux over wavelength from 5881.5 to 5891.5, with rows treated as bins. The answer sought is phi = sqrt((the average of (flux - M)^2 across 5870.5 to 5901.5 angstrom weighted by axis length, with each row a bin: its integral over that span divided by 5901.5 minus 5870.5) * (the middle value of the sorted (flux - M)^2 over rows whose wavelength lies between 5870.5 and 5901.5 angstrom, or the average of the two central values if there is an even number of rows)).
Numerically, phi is 3.6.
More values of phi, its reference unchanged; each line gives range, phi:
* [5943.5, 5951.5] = 6.3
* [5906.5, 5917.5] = 4.7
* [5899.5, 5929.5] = 4.4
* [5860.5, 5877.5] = 8.1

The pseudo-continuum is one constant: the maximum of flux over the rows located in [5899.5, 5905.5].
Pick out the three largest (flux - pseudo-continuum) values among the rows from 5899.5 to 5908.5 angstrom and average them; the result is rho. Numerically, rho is 0.2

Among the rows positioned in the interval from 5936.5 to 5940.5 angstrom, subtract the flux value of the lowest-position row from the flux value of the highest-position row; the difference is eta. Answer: 2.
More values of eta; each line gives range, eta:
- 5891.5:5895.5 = -1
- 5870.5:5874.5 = 5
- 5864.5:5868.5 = 7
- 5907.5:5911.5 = 0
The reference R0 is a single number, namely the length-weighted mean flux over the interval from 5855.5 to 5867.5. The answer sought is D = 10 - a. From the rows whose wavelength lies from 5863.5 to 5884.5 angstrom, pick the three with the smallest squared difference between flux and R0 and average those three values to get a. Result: 9.98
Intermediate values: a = 0.02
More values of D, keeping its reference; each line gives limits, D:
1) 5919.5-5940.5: 9.90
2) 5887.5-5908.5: 9.91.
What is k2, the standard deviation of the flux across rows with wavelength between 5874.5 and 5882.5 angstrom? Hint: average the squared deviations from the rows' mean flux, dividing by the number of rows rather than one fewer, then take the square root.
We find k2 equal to 4.74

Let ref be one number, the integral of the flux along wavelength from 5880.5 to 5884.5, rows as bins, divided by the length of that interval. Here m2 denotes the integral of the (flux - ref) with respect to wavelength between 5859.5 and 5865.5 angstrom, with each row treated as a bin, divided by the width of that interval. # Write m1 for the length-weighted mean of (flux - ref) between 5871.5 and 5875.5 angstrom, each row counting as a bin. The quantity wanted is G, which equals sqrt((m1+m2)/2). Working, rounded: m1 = 2.3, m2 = 0.4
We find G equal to 1.15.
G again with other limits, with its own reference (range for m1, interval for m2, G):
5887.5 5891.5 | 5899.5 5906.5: 0.75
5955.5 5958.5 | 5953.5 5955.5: 1.46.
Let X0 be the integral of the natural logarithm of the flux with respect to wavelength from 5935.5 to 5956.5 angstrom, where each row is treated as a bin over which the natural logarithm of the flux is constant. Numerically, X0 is 66.9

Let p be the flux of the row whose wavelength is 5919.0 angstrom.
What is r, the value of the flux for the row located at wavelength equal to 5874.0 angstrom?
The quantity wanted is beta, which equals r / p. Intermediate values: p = 19.92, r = 28.29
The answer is 1.42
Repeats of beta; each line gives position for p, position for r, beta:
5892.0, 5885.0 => 1.03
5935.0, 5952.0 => 1.14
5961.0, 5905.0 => 1.09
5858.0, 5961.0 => 0.87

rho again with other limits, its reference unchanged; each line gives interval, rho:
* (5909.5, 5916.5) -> 1.7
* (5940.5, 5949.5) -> 1.4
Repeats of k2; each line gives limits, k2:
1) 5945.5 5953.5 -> 2.08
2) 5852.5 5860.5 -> 2.19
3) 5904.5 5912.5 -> 2.22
